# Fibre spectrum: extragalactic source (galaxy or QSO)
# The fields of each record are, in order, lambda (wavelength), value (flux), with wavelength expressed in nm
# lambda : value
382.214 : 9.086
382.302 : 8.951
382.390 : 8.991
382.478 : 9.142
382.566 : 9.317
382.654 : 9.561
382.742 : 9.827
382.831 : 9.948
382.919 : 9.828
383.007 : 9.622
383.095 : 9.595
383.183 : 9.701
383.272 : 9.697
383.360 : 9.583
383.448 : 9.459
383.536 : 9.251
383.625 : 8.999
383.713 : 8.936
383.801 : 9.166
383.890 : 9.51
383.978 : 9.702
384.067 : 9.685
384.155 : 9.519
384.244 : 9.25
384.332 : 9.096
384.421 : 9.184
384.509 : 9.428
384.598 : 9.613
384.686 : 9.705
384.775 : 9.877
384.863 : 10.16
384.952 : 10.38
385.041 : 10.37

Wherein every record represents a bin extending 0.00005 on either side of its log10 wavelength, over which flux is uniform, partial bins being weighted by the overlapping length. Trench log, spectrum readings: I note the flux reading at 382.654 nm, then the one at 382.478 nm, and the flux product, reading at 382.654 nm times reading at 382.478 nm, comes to 87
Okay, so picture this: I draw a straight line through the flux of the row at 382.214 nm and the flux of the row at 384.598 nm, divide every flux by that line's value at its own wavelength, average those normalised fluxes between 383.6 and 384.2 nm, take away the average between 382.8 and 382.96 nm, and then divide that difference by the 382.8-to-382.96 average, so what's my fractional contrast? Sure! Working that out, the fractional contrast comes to -0.076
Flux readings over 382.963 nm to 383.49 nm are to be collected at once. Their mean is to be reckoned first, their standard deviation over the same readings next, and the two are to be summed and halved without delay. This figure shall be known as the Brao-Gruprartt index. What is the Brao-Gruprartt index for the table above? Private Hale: 4.85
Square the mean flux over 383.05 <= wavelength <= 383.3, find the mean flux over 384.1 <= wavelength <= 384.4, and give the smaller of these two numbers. 9.29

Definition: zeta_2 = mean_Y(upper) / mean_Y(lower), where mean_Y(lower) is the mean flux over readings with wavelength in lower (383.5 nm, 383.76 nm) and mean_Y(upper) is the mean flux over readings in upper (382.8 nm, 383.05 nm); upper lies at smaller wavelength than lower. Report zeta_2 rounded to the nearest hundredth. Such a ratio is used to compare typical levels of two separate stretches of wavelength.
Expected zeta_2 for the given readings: 1.08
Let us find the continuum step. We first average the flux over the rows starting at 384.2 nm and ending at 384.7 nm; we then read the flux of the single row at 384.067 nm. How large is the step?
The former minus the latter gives -0.31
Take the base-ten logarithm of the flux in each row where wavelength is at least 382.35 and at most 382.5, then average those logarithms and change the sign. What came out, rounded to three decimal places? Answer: -0.957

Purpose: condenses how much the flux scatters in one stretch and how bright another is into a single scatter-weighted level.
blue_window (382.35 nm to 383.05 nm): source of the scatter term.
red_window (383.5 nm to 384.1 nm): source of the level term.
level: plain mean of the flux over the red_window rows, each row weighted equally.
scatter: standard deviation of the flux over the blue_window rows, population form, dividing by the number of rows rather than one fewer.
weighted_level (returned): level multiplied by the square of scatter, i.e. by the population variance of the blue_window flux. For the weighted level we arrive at 1.0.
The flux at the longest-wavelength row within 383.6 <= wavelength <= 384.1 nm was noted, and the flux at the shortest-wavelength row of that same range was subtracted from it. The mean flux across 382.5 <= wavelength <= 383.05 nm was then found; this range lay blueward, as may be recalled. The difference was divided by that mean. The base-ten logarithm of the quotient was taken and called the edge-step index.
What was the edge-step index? -1.15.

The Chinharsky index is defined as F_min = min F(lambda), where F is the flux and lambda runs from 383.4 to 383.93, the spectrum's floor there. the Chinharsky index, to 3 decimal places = 8.936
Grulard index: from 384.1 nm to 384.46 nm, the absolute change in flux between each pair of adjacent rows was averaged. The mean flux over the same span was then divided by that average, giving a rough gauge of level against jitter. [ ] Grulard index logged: 54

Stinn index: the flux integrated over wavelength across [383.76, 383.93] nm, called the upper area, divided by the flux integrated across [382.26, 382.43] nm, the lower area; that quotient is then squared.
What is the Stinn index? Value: 1.1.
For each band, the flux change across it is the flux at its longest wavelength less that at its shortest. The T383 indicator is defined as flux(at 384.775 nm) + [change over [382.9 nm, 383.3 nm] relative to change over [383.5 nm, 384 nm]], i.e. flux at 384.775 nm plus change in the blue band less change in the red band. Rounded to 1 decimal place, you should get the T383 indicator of 9.3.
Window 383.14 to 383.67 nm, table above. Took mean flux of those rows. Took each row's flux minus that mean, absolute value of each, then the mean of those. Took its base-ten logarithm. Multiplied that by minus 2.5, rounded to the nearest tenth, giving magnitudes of 1.7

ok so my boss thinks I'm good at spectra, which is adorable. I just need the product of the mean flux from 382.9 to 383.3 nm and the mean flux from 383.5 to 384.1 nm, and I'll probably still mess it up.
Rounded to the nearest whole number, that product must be 90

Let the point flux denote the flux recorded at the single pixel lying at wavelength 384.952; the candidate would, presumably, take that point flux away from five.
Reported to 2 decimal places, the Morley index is -5.38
